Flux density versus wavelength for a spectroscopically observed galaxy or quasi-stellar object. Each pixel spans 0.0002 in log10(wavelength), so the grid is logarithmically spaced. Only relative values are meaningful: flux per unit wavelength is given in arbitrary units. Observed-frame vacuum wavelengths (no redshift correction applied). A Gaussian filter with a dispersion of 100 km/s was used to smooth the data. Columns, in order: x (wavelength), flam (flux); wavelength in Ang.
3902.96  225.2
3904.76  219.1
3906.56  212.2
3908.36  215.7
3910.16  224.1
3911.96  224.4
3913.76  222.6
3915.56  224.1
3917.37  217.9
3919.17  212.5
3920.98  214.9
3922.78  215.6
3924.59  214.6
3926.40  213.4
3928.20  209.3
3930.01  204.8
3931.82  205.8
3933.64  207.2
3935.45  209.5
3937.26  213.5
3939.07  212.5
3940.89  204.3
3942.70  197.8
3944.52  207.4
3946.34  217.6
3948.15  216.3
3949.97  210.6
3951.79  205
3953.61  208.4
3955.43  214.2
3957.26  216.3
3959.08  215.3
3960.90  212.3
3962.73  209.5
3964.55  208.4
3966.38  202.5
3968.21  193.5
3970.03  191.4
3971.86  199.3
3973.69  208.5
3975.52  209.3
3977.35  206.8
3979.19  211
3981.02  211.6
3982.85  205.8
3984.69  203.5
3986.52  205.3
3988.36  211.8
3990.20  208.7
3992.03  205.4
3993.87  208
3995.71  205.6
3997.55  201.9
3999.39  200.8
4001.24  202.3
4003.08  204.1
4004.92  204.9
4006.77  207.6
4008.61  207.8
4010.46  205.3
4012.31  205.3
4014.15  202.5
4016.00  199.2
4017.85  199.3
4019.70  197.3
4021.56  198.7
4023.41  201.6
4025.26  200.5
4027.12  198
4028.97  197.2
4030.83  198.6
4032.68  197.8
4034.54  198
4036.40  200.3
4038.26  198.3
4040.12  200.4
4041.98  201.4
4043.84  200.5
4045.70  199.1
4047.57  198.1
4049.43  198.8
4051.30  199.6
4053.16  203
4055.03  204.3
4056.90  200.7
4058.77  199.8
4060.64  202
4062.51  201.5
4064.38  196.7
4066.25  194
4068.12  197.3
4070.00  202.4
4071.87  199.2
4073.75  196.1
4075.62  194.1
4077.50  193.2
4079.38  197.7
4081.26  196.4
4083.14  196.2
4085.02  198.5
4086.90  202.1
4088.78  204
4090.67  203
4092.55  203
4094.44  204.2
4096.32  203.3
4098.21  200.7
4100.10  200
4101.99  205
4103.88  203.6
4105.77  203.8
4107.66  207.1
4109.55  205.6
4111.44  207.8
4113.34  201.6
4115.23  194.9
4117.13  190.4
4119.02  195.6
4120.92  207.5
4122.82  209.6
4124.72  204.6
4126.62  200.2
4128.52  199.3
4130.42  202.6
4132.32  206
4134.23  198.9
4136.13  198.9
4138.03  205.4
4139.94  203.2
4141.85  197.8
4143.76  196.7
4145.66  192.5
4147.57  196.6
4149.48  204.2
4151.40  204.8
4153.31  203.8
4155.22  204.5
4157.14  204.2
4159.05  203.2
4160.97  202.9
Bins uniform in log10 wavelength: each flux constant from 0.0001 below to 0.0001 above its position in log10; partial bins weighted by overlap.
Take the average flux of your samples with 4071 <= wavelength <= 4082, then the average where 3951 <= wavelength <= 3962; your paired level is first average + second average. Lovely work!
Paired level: 408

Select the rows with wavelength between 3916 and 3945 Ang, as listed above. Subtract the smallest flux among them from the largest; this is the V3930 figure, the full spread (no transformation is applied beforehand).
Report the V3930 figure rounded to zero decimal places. 20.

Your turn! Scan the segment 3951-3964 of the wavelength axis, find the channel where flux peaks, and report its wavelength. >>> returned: 3957.26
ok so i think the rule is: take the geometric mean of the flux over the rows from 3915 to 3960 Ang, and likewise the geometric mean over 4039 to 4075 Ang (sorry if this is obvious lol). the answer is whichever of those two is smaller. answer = 200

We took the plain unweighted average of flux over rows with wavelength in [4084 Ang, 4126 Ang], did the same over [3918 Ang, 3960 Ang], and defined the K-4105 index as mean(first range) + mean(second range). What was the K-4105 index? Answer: 413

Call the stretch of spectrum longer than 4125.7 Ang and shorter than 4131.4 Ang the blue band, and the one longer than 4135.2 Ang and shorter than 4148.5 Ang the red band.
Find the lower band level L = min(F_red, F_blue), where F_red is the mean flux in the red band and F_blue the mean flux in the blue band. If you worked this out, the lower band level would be 199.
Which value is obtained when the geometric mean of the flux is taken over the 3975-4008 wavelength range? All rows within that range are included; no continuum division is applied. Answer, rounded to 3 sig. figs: 206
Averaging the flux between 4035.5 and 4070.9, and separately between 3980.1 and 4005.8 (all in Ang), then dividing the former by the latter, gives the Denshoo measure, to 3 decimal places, 0.972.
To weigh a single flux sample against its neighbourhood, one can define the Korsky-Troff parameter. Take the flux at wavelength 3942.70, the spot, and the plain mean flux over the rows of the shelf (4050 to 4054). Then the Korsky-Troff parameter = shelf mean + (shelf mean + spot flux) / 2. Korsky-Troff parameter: 401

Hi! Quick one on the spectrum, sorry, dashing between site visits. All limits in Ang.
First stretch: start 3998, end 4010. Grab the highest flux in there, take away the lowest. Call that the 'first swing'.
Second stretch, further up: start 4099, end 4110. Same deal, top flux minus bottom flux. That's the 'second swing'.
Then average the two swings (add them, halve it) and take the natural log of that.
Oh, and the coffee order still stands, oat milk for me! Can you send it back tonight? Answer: 2.0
